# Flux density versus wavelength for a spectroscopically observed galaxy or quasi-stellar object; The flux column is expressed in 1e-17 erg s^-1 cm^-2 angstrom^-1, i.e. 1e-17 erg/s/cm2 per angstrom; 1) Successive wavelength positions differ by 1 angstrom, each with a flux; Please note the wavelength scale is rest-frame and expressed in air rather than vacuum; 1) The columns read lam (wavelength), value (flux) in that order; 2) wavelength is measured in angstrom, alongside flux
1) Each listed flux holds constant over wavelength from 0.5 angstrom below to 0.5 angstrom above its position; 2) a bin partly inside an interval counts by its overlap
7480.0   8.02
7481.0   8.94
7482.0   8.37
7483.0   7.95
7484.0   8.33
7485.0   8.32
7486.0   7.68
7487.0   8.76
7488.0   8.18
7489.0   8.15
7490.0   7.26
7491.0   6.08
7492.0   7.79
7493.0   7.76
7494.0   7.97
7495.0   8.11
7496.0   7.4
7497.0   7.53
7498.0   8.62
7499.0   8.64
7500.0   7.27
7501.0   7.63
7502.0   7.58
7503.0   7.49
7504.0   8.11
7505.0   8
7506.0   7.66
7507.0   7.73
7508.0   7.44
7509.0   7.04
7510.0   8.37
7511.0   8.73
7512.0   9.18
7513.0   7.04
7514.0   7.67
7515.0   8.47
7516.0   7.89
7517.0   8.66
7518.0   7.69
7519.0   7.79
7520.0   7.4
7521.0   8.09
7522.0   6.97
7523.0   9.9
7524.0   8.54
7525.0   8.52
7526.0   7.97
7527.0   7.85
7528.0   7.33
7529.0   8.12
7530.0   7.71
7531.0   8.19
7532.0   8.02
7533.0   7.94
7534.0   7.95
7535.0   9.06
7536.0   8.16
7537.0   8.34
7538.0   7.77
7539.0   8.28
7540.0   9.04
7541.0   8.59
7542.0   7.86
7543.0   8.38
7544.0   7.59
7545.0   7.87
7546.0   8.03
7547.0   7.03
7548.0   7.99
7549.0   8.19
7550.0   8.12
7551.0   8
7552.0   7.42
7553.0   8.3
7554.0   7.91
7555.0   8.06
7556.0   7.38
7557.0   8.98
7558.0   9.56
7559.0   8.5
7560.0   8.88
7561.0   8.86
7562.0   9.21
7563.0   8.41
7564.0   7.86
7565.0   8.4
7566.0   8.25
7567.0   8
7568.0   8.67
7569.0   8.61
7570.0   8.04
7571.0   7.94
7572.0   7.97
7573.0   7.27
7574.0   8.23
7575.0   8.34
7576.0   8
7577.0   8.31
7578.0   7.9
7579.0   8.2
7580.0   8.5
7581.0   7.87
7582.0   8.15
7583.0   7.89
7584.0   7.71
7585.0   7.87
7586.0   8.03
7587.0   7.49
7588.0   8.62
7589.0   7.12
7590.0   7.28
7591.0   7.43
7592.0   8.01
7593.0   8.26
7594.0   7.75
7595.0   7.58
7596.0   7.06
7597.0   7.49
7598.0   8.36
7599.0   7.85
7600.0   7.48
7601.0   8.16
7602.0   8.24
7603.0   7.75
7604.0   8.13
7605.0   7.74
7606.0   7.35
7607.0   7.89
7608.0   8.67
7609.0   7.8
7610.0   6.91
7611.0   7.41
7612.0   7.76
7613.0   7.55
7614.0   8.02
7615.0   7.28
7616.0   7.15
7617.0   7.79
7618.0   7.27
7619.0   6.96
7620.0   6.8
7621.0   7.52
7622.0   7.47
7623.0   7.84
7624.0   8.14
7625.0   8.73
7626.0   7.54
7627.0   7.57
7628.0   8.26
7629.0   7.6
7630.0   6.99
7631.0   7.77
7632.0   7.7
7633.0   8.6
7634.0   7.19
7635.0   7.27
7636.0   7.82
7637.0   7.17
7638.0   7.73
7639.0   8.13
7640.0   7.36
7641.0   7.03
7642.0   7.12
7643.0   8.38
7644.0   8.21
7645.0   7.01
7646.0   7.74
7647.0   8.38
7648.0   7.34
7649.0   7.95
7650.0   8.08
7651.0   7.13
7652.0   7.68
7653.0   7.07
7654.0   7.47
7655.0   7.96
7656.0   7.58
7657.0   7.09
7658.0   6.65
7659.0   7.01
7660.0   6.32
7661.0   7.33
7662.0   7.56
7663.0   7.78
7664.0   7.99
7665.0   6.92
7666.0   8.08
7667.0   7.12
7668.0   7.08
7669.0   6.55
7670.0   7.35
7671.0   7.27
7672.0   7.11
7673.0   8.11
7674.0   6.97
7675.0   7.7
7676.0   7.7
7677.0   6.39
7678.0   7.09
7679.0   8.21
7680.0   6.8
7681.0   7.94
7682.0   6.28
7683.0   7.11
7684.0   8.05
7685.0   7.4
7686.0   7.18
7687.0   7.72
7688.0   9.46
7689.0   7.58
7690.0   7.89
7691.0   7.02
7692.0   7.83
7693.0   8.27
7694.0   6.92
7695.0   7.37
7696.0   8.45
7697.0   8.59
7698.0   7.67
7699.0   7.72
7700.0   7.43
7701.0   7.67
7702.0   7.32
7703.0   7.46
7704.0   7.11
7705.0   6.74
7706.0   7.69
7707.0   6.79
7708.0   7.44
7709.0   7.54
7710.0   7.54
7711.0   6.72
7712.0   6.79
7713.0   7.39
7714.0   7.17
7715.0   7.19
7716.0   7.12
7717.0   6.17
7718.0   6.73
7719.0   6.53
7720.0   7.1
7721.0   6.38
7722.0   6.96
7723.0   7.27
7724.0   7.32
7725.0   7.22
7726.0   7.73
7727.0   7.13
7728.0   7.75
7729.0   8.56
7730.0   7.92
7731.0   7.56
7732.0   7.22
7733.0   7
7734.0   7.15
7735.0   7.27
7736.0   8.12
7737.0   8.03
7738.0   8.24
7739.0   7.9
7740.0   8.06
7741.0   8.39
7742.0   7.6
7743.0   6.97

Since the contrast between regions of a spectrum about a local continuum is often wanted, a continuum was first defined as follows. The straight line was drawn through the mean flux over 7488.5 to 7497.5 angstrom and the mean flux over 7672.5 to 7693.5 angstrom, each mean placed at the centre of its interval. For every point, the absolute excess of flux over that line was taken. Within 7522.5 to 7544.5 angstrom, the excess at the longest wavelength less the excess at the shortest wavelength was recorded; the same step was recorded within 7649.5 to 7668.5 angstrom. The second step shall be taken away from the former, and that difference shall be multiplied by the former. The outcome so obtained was 5.2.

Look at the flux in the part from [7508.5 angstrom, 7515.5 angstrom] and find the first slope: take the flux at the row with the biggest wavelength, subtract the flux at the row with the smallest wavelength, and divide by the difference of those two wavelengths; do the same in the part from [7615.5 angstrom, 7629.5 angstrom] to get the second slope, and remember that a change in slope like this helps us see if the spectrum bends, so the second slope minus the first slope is -0.20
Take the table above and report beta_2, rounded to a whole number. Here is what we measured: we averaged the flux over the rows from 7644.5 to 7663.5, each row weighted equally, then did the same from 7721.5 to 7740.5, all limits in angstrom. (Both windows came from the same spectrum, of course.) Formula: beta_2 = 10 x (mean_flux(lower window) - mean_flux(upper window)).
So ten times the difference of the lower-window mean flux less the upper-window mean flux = -2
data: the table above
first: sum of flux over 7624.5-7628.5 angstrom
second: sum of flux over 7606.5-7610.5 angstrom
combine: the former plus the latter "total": 63.4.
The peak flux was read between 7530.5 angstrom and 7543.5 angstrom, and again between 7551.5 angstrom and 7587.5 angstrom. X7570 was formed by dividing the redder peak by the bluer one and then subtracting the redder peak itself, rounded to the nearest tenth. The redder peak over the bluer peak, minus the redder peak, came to -8.5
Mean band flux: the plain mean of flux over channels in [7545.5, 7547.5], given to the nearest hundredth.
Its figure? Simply 7.53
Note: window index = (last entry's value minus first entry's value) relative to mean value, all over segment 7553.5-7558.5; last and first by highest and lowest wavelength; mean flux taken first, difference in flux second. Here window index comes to 0.20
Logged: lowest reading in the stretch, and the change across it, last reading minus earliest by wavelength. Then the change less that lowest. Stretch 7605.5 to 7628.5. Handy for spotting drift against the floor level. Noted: -5.9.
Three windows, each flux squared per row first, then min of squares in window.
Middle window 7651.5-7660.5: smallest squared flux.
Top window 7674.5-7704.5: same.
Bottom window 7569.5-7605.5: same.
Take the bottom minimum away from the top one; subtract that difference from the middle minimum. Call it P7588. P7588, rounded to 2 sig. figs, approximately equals 50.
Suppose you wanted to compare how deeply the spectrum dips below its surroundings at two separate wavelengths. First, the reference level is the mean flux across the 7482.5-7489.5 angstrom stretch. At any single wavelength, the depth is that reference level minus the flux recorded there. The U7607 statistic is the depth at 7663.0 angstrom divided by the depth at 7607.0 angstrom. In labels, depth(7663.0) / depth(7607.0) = 1.4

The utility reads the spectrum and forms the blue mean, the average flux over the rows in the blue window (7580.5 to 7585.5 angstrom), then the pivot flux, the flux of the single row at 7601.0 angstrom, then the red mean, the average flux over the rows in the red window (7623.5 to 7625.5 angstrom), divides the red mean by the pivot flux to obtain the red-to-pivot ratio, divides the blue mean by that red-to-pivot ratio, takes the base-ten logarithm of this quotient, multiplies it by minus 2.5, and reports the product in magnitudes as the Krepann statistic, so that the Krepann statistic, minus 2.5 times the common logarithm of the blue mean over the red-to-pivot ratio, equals -2.21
